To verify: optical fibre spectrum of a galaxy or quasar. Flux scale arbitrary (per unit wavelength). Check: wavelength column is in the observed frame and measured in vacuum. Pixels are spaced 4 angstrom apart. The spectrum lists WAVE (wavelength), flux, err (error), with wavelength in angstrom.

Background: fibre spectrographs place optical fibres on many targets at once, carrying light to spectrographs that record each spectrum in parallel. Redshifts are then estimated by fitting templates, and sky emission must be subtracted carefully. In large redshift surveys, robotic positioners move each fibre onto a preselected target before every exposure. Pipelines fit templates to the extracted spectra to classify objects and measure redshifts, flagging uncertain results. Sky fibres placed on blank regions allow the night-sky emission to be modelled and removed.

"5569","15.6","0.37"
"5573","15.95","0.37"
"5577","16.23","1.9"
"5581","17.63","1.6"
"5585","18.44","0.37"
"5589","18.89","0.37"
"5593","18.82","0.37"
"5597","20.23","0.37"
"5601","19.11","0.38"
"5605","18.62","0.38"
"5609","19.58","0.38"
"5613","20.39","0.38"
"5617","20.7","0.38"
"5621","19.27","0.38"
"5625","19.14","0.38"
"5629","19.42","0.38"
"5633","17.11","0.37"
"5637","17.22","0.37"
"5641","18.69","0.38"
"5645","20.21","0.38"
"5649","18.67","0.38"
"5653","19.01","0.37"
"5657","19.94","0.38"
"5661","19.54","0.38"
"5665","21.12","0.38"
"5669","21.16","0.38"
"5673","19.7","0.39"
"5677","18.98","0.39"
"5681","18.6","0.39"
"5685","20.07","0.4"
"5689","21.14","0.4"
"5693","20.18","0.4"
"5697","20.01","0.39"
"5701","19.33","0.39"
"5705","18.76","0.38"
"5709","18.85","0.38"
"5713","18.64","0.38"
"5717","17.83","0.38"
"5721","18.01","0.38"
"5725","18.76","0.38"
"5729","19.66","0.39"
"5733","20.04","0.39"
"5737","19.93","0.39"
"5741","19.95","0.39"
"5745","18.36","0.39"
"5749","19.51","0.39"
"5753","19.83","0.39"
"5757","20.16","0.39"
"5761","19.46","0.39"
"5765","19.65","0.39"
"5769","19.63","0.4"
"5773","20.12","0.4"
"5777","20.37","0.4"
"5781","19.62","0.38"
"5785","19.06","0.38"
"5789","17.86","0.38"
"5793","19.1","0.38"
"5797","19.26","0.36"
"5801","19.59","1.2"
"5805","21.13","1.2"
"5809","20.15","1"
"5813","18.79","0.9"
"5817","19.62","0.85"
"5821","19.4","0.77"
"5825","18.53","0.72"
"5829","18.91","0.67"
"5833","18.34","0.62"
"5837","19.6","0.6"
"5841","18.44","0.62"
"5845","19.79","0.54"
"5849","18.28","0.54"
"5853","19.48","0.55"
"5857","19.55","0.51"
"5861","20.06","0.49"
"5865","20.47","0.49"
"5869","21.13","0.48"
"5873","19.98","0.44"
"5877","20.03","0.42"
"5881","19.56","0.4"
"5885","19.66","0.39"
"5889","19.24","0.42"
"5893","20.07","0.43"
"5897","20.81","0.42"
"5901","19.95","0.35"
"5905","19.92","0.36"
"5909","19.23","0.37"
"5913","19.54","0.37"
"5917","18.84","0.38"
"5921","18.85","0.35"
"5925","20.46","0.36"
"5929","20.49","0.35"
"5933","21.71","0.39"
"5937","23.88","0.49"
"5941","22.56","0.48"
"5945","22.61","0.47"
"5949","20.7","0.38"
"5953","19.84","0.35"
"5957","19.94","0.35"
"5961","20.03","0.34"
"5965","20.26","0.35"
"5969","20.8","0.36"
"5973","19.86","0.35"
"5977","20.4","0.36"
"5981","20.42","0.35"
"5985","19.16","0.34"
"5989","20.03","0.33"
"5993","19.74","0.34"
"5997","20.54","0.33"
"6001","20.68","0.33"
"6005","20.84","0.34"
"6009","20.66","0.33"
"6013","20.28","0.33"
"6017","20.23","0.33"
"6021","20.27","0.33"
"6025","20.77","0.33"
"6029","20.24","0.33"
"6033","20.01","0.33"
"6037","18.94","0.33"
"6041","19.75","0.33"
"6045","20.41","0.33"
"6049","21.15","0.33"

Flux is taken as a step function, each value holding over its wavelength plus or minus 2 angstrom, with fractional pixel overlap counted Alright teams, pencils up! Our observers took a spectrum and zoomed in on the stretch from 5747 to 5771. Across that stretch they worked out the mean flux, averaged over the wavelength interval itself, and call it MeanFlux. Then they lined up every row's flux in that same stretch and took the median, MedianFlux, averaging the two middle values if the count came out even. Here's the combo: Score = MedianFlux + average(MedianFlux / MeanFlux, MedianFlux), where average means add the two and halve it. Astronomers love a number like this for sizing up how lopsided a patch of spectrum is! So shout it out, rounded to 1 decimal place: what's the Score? 30.0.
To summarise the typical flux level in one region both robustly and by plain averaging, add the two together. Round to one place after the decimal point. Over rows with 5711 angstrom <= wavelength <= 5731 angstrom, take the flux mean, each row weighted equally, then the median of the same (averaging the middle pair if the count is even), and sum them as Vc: 37.2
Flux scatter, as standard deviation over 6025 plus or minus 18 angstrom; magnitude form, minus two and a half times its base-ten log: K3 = 0.7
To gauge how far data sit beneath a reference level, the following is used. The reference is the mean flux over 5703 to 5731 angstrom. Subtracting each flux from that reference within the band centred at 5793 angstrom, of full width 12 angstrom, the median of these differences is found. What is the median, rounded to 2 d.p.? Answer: -0.46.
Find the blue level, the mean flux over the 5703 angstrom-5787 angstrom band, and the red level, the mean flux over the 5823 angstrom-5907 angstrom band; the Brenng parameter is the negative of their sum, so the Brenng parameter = -39.0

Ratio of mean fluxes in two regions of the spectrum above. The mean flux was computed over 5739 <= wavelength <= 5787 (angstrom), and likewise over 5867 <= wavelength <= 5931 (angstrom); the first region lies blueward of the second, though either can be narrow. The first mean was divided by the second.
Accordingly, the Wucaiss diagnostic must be 0.99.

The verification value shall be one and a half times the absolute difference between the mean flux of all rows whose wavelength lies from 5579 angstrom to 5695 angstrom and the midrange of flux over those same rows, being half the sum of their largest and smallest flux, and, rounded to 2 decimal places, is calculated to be 0.34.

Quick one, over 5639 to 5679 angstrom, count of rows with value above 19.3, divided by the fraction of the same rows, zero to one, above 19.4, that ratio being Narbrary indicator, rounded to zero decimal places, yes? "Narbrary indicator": 10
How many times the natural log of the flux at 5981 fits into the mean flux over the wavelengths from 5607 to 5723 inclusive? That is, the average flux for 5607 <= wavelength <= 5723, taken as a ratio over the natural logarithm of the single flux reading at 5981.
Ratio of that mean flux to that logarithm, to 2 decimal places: 6.42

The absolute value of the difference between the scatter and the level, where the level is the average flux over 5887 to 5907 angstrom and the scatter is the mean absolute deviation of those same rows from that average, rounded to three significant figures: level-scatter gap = 19.6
